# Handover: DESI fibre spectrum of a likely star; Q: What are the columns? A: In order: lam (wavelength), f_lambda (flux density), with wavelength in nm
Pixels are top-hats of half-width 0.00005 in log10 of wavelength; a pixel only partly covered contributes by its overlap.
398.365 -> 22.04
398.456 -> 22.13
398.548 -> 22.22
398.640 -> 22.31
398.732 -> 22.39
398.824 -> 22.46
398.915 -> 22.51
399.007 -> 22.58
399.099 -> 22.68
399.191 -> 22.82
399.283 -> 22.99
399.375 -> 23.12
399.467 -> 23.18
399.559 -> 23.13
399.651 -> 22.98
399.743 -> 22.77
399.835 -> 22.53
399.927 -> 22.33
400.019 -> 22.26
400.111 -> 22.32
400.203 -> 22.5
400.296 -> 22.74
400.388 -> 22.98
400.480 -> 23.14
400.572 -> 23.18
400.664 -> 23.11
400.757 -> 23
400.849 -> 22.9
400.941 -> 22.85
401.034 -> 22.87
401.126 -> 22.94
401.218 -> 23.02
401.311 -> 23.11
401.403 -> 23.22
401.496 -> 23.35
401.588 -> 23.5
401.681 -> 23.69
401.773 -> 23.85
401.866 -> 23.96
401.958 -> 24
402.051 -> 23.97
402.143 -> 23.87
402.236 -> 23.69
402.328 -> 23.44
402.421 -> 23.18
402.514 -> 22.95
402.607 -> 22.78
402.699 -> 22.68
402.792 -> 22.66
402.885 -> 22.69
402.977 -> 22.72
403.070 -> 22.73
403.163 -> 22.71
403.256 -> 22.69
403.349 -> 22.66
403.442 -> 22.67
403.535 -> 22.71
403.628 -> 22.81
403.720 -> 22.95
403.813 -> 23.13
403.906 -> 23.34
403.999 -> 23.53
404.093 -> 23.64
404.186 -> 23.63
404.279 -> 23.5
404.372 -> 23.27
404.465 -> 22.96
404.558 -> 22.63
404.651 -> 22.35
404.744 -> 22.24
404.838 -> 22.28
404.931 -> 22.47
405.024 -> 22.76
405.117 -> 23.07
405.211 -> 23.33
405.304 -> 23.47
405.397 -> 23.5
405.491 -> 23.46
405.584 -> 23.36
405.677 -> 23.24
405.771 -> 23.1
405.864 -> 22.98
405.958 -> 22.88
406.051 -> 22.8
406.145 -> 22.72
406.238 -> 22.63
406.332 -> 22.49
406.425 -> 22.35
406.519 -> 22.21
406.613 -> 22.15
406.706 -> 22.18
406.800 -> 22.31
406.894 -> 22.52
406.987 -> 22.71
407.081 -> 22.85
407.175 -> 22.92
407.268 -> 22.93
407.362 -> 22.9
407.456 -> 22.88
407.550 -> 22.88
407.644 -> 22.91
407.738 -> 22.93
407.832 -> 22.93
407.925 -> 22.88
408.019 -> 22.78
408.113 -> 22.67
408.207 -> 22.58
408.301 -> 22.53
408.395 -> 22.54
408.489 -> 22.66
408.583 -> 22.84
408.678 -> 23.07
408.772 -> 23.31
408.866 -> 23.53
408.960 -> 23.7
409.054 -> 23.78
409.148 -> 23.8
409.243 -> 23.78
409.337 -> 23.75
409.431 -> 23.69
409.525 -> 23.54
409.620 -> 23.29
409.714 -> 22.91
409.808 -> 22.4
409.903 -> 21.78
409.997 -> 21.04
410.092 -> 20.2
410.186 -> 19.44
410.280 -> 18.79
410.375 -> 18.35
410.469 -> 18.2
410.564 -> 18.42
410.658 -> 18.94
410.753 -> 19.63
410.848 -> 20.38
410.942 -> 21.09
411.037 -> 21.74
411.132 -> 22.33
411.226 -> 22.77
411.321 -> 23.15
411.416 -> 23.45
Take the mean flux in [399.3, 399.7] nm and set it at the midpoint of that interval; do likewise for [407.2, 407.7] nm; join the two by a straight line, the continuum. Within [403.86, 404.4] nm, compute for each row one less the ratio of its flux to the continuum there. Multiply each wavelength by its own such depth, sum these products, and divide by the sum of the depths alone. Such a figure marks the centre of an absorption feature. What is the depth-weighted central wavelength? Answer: 404.13 nm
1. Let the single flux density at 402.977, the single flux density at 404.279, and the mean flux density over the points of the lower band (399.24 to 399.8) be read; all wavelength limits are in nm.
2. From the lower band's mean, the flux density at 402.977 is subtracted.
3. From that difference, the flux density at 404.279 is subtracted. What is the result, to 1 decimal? -23.2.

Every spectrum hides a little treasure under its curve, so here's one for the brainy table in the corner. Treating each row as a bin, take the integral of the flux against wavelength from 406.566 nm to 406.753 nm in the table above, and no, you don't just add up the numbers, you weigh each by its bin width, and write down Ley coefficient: 4.15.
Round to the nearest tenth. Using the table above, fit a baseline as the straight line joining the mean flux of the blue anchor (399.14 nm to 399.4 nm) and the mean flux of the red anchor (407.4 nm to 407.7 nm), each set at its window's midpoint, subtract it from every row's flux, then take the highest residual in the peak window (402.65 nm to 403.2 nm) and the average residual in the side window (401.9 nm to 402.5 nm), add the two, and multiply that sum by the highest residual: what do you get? -0.1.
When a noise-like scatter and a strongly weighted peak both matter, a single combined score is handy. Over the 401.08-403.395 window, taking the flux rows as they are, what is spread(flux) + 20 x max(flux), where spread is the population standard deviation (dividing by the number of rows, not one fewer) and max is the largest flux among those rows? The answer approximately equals 480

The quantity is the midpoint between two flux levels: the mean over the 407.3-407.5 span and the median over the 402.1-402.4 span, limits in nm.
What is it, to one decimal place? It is 23.3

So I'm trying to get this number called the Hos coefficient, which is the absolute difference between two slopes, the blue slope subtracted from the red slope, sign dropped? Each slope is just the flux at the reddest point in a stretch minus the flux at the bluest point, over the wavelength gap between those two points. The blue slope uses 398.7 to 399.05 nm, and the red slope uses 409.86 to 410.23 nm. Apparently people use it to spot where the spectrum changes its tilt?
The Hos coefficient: 9.0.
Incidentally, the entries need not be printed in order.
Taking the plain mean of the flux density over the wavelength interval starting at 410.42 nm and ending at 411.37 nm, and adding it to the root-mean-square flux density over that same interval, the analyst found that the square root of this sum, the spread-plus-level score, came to 6.43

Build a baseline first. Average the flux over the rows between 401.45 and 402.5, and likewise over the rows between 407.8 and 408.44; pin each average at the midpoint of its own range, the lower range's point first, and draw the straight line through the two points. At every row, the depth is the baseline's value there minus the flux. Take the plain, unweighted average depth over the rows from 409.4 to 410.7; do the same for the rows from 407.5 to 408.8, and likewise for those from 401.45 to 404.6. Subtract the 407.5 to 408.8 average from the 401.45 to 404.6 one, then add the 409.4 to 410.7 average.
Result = 2.1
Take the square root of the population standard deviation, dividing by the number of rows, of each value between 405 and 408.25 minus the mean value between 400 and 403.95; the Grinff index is 0.59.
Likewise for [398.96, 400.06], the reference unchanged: 0.55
